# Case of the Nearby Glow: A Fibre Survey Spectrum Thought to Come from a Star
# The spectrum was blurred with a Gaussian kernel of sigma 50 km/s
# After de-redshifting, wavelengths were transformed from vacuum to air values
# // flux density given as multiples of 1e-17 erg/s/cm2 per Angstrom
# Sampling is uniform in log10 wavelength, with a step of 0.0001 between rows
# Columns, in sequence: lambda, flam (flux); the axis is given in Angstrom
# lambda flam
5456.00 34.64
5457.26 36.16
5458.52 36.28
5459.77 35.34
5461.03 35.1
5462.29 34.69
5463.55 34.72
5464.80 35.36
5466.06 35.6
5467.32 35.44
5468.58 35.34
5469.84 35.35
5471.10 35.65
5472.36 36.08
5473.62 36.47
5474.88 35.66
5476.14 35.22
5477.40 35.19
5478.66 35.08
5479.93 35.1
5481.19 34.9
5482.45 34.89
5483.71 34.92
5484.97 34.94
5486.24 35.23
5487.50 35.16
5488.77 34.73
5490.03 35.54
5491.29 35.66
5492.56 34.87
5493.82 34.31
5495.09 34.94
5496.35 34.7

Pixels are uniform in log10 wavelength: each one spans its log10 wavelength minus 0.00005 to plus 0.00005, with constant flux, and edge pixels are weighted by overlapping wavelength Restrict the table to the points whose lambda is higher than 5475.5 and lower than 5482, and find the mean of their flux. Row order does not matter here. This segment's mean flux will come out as 35.1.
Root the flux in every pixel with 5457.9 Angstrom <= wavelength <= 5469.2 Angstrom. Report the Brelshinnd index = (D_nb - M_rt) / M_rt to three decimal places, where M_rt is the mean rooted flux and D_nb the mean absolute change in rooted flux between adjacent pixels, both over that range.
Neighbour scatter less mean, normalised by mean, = -0.995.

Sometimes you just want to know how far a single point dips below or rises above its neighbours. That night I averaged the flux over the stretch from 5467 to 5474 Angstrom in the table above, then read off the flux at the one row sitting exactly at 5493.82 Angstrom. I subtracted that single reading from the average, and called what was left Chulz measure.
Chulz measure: 1.4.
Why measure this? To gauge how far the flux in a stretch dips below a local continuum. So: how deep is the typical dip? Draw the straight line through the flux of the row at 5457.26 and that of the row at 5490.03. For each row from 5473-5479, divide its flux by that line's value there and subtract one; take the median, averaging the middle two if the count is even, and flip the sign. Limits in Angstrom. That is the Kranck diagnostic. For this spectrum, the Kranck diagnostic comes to 0.0163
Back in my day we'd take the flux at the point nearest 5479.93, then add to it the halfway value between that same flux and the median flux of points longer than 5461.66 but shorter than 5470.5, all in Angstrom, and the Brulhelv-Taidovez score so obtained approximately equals 70.3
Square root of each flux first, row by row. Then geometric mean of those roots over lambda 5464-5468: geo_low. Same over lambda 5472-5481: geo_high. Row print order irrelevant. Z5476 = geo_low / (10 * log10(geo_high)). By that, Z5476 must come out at 0.768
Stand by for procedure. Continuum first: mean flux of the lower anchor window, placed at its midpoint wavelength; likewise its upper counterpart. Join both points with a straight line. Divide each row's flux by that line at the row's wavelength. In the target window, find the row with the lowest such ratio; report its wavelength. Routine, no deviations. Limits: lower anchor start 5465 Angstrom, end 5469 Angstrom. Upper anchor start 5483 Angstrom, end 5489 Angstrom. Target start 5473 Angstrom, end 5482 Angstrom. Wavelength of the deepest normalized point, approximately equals 5481.19 Angstrom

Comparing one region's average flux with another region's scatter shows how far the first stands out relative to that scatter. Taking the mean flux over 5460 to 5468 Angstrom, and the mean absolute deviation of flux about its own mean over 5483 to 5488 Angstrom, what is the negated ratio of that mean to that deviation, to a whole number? -265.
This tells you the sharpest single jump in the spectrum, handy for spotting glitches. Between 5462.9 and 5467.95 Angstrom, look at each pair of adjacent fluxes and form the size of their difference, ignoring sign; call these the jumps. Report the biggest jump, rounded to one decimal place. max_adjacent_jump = 0.6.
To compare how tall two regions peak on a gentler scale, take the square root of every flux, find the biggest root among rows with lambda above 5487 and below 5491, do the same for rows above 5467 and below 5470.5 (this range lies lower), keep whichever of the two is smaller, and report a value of 5.953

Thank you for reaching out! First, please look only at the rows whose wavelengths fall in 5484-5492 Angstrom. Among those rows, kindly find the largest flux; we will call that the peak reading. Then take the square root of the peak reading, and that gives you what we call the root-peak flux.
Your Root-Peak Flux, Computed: 5.97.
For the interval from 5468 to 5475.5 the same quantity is 6.04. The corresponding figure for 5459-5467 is 5.97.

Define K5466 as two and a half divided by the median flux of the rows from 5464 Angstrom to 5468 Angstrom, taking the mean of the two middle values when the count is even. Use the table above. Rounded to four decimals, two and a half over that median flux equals 0.0705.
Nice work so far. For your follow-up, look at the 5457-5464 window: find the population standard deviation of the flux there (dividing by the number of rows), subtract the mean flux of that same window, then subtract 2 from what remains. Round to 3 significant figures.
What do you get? -36.7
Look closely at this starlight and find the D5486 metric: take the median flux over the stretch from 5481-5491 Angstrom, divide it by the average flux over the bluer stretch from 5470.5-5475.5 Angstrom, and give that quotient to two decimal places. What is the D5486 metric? 0.97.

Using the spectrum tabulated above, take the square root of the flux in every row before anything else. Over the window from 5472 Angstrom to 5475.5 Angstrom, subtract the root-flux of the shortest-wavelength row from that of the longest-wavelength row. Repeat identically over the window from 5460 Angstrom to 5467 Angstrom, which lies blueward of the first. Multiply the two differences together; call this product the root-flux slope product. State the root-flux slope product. -0.001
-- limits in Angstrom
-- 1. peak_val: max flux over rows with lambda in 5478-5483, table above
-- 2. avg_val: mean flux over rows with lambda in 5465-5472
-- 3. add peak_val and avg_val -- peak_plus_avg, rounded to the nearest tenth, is 70.6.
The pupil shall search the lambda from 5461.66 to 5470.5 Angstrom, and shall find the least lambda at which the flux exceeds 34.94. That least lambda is 5464.80 Angstrom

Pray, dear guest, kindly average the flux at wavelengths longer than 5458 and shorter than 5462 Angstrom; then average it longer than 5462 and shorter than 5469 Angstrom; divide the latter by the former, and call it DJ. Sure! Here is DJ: 0.99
